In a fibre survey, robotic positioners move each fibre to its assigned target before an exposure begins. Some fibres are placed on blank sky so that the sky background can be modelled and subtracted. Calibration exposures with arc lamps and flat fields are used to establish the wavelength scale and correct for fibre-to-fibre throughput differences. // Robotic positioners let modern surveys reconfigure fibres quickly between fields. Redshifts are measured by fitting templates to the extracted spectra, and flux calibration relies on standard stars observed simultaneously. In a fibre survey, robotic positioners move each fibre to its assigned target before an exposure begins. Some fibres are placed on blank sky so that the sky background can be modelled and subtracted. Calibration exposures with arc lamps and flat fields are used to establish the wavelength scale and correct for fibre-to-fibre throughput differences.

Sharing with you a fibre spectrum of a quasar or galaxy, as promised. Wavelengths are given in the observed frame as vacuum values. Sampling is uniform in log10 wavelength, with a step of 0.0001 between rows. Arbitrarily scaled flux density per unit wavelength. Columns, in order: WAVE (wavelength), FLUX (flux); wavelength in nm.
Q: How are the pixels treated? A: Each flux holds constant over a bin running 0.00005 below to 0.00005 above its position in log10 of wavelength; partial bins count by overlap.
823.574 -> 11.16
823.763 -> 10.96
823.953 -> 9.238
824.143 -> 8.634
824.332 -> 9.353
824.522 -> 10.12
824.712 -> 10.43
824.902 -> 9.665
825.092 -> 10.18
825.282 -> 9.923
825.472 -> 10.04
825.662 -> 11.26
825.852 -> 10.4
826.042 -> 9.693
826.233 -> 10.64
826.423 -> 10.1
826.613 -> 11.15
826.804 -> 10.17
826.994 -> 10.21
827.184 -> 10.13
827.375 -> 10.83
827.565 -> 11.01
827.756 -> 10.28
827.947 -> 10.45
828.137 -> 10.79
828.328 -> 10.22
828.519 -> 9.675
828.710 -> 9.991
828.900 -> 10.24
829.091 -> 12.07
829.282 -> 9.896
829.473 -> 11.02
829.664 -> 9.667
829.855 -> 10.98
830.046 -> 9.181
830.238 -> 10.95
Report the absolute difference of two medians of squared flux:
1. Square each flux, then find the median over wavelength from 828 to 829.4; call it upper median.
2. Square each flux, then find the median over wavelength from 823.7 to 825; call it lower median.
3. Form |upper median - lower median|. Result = 11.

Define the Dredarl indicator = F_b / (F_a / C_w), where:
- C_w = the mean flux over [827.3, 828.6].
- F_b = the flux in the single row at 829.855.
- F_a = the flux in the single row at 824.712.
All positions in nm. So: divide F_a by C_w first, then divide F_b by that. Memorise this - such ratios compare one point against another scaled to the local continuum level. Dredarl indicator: 11.0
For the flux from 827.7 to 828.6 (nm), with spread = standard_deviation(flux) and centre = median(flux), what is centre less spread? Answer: 9.9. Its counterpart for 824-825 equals 9.0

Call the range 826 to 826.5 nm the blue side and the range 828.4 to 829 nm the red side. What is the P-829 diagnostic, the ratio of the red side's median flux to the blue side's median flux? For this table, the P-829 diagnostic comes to 0.99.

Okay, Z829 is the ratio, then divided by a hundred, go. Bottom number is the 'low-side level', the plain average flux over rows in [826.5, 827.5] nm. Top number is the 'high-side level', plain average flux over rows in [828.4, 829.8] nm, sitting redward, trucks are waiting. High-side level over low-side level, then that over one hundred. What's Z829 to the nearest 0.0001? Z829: 0.0099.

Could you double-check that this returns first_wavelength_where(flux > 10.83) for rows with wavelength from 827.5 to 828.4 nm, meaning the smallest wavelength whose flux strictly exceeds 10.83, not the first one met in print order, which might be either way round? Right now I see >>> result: 827.565 nm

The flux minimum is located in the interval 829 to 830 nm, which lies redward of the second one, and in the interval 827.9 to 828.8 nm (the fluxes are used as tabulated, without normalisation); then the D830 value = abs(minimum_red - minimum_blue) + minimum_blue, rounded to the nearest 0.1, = 9.7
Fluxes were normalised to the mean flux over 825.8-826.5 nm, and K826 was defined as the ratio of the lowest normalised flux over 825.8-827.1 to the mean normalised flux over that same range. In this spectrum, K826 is 0.938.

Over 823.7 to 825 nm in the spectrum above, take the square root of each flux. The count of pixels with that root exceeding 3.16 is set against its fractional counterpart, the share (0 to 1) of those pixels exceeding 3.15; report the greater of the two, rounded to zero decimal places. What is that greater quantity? 3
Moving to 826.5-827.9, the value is 7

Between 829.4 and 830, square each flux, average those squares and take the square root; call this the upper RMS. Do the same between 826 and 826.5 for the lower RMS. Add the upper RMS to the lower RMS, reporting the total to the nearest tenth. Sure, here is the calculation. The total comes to 20.7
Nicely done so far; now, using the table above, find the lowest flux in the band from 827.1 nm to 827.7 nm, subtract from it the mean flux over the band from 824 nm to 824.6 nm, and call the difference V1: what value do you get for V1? 0.8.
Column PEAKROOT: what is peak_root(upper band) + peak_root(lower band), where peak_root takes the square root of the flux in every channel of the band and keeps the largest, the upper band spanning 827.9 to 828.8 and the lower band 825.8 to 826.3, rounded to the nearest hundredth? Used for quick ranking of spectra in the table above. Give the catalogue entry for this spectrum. 6.55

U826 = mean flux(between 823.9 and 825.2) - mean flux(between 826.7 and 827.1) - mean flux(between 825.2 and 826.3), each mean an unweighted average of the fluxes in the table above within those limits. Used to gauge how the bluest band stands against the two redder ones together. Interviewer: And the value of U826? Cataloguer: -10.86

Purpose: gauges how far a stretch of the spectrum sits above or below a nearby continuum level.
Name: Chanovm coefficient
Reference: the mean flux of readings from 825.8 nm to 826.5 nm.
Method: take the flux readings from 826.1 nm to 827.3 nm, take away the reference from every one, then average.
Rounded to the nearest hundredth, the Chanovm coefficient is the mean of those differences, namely 0.19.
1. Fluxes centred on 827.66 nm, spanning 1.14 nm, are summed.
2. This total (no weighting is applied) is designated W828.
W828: 63.5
